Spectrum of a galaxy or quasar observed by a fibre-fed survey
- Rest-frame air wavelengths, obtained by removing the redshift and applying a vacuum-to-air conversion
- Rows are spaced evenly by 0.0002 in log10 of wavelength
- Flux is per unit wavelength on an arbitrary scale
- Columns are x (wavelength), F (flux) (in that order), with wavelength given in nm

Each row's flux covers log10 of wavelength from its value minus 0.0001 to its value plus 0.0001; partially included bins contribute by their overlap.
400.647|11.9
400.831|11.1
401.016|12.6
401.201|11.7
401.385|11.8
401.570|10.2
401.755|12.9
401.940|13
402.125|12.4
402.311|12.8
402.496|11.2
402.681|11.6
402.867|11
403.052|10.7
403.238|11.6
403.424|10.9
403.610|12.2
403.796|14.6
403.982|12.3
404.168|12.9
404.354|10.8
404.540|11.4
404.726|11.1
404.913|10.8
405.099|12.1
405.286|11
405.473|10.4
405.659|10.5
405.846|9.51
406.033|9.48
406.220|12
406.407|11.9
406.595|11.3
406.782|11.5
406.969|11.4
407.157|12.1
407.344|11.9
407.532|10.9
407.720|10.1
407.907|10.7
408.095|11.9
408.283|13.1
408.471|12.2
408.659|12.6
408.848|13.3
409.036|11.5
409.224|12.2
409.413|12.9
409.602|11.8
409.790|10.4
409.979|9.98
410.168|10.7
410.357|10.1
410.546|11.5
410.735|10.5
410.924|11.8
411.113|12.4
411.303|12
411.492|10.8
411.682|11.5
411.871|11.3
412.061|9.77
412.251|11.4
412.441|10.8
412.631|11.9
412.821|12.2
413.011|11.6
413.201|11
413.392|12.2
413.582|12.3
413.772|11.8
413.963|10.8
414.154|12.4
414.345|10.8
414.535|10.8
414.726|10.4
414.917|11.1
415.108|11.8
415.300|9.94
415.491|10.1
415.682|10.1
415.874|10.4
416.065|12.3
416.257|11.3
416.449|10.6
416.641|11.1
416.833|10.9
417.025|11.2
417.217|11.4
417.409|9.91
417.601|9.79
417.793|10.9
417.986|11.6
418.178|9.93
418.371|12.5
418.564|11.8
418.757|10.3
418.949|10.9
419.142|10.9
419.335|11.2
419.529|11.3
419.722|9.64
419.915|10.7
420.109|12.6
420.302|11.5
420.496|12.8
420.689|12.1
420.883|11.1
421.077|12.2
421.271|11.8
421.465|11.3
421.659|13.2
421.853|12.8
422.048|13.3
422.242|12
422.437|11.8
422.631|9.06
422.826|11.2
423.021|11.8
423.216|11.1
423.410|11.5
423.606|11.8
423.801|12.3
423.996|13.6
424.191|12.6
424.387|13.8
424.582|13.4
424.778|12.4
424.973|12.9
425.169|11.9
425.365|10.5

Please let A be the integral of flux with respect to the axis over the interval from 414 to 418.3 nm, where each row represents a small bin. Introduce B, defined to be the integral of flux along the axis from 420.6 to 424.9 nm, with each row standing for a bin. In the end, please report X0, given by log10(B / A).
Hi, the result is 0.047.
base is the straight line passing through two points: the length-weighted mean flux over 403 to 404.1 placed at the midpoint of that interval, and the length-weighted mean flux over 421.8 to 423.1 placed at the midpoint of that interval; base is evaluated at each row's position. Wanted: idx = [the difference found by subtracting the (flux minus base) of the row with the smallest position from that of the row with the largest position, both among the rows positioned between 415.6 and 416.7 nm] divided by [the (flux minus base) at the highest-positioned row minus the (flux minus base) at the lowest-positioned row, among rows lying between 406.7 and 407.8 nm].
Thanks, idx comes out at -0.7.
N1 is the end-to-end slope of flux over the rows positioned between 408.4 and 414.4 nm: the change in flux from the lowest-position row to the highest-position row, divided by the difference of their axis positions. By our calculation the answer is -0.2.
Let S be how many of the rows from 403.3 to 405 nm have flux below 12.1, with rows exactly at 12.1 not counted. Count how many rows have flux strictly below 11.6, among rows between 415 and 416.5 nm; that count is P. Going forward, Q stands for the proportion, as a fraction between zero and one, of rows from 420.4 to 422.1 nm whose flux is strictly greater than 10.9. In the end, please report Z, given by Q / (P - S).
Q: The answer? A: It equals 1.00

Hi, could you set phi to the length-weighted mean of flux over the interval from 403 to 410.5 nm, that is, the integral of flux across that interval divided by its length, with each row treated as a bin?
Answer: 11.5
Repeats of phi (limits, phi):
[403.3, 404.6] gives 12.2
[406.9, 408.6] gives 11.6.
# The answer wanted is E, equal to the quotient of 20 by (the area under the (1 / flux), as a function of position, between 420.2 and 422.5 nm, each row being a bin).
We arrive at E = 105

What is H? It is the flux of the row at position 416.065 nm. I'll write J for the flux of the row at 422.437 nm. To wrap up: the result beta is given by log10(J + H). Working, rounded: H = 12.3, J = 11.8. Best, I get 1.382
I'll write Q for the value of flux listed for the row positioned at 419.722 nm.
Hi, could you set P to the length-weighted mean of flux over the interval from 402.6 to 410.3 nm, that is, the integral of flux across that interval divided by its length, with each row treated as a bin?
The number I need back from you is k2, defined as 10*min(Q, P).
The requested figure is 96.4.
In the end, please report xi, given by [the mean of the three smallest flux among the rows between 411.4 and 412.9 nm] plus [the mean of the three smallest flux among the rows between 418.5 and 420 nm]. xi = 20.7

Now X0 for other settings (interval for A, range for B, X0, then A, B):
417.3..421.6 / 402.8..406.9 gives -0.016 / 48.3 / 46.6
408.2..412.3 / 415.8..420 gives -0.012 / 47.3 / 45.9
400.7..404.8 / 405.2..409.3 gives -0.016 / 48.6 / 46.9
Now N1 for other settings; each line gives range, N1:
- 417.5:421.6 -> 0.4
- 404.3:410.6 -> 0.1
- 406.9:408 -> -0.7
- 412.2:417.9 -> -0.1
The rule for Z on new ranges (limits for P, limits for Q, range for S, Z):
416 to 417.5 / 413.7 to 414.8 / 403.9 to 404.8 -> 0.08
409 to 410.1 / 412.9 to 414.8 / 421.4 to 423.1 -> -0.20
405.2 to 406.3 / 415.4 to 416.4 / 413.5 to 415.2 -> -0.20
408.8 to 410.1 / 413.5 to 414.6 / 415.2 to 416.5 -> -0.17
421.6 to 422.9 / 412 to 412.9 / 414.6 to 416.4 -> -0.10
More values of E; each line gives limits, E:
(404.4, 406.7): 95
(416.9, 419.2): 94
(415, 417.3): 95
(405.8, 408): 100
